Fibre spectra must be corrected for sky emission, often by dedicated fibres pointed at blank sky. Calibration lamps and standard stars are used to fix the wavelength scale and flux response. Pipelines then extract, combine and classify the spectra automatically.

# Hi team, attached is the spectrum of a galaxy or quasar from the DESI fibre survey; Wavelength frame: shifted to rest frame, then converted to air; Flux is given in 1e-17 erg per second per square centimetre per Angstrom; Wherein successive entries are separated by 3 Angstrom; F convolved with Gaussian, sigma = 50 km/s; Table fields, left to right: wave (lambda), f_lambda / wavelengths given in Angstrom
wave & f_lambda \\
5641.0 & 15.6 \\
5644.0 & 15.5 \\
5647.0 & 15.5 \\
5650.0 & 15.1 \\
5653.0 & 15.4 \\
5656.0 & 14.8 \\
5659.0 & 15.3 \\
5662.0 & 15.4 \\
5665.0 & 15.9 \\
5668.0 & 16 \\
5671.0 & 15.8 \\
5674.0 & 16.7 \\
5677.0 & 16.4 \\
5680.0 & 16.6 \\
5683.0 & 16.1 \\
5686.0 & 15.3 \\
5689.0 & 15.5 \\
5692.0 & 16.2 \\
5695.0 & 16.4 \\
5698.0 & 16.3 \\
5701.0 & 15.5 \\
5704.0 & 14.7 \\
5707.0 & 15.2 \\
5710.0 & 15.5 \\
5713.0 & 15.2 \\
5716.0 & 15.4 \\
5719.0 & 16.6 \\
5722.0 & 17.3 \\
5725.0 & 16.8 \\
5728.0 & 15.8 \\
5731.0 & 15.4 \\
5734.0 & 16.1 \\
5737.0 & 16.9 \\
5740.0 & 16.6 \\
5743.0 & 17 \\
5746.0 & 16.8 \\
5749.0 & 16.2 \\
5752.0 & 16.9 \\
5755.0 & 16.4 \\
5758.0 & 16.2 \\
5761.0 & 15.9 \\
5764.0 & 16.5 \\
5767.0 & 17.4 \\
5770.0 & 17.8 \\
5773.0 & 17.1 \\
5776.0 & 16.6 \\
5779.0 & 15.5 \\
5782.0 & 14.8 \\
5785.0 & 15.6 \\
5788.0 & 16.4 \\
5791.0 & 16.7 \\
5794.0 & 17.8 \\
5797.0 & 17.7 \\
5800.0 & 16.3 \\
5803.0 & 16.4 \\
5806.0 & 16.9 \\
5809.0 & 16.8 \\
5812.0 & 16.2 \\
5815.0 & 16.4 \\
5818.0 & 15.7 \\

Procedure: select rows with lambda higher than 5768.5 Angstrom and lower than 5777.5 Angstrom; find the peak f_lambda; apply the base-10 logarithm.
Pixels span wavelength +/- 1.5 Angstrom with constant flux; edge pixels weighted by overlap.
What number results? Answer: 1.25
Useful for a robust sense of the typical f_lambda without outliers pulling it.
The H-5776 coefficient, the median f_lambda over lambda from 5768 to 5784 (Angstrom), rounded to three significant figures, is 16.6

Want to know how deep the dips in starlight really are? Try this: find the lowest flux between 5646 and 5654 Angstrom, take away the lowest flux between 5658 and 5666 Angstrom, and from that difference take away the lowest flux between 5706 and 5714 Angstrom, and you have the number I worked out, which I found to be -15.4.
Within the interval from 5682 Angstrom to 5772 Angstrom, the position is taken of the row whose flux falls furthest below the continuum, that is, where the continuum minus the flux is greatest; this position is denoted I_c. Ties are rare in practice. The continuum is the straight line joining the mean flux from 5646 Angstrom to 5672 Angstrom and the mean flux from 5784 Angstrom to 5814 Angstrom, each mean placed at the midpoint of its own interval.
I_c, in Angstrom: 5704.0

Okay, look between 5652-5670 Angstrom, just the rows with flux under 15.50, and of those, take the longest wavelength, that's 5662.0 Angstrom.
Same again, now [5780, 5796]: 5782.0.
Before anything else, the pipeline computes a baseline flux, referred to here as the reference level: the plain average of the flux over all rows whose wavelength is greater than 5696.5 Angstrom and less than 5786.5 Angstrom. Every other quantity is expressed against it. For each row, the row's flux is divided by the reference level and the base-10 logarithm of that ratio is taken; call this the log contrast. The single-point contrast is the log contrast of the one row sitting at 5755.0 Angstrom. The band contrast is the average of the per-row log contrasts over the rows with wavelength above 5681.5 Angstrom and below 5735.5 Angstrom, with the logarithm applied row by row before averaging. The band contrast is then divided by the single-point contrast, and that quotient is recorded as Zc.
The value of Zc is -1.8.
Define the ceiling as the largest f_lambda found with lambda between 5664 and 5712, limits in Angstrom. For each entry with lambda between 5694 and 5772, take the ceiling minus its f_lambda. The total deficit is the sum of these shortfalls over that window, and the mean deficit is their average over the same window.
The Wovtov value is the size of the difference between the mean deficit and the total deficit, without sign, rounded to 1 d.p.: 11.0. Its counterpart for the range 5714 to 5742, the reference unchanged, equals 3.0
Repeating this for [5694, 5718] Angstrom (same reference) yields 8.2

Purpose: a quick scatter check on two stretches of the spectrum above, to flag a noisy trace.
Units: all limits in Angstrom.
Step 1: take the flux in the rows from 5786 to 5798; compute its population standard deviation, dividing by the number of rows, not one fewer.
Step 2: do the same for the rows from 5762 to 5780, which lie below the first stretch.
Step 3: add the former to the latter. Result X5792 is 1.35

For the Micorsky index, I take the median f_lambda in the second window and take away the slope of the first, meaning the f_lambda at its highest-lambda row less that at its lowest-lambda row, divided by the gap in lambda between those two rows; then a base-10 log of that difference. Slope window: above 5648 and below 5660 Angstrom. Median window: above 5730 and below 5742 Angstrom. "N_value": 1.213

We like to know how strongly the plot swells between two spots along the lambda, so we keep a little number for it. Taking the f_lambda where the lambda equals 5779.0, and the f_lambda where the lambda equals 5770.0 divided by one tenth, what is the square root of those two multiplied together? 52.5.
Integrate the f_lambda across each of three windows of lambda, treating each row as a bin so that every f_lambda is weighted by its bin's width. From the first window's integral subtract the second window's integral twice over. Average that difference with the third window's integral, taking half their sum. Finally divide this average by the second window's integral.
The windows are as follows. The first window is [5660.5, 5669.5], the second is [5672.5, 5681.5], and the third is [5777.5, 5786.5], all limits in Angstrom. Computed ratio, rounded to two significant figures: -0.062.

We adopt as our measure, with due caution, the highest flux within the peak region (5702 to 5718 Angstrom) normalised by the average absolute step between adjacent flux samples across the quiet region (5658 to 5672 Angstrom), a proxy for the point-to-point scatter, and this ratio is 69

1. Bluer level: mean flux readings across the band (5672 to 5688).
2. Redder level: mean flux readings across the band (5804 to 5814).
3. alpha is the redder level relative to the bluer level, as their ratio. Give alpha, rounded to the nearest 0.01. 1.03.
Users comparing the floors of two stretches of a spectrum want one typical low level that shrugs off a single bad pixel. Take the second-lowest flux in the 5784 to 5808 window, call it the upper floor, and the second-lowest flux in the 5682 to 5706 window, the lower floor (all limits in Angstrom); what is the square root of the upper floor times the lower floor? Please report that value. 15.8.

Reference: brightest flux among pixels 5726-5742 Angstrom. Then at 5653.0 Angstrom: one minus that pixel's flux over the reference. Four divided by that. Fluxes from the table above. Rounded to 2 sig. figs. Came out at 45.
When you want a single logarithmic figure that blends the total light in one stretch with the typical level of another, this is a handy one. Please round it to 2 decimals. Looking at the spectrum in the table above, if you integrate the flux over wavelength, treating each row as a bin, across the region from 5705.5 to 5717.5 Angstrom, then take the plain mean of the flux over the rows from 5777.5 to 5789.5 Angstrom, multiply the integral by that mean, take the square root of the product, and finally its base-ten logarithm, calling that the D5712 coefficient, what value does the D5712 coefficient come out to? 1.73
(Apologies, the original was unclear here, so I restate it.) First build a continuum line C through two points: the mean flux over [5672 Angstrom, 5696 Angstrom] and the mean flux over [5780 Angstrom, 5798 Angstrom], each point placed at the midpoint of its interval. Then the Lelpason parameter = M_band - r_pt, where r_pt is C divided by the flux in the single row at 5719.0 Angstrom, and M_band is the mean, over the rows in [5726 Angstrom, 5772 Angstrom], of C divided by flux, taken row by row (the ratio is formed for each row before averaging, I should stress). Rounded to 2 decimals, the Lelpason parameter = 0.01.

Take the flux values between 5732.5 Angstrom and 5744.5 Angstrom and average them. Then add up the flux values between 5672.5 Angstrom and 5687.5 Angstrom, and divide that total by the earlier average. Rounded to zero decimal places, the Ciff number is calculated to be 5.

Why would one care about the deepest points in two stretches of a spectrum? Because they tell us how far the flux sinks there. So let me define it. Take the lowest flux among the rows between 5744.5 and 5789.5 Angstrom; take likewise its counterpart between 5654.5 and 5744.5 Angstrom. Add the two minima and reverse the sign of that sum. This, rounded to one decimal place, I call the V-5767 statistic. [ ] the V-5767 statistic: -29.5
